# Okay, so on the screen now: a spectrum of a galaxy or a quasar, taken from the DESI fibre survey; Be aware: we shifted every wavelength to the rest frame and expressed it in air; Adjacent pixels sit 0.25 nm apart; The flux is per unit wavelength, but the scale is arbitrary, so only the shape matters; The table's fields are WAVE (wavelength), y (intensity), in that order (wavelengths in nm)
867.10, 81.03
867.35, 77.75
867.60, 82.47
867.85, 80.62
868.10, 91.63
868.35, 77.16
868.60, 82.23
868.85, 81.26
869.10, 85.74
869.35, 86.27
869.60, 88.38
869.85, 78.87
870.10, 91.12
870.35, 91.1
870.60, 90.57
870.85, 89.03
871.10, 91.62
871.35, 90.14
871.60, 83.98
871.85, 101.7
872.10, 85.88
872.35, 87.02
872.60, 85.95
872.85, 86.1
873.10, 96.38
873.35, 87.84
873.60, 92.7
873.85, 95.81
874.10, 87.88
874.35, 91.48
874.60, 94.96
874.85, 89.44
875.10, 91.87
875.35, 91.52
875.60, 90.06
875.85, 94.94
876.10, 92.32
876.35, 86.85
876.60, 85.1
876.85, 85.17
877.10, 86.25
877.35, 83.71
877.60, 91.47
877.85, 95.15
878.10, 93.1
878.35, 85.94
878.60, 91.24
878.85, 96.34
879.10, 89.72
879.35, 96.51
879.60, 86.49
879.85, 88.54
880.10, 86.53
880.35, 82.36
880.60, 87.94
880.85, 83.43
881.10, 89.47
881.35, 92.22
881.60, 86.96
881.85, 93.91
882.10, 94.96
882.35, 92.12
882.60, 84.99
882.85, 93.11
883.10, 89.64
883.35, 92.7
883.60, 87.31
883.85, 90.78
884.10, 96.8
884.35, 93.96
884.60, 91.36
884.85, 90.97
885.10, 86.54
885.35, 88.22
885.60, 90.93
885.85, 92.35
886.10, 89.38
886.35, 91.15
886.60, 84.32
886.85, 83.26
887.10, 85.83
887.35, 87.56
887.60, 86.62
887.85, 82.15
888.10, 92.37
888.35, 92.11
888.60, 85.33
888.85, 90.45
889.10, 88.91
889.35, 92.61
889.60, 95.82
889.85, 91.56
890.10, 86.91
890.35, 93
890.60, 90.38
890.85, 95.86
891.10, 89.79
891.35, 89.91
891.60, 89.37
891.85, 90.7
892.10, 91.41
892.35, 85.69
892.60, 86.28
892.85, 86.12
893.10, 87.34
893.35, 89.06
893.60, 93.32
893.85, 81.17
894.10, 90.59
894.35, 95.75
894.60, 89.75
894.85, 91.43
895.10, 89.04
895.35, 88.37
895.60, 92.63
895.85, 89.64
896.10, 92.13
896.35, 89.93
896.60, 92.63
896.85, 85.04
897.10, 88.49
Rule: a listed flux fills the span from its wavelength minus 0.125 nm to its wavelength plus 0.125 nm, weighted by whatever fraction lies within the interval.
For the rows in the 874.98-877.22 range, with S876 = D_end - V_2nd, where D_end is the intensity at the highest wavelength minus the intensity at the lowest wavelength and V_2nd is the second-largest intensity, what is -98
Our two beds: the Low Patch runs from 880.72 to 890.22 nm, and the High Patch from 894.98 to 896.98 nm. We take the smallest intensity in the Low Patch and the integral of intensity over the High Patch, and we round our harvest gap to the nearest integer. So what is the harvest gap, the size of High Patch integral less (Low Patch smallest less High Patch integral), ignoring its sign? 278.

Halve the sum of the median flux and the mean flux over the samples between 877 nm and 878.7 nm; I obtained 90.4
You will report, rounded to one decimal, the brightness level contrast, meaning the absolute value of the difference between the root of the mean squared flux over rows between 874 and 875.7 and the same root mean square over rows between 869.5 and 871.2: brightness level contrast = 2.3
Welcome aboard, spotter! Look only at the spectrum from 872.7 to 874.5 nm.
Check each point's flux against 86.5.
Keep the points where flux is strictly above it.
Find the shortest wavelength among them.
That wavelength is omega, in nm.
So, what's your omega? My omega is 873.10 nm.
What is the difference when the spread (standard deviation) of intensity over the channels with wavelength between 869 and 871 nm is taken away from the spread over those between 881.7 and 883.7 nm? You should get -0.6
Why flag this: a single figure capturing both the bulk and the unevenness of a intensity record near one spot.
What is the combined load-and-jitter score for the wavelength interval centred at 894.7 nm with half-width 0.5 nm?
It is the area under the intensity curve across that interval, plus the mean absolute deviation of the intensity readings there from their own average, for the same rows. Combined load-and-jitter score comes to 94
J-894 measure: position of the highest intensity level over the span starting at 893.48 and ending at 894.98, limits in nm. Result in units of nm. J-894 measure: 894.35 nm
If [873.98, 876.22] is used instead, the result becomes 874.60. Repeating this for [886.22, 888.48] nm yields 888.10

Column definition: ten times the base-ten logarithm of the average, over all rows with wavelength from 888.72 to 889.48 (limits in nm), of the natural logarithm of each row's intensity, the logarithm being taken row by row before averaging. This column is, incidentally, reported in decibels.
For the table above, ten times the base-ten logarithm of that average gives 6.54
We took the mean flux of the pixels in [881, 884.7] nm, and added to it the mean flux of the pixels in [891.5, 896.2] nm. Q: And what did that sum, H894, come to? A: 181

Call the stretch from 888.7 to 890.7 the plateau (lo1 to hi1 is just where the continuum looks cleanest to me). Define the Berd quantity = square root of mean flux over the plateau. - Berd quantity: 9.55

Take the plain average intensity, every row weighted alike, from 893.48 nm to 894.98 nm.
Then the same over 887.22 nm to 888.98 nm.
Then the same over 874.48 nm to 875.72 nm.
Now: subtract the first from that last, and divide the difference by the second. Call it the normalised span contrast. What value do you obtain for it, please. 0.014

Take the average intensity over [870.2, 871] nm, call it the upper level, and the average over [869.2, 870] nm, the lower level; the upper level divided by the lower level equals 1.07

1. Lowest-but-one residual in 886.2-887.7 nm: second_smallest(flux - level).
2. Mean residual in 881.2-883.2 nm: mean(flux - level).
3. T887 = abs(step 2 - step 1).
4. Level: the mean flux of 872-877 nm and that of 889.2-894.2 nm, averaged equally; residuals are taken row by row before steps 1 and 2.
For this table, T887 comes 6.7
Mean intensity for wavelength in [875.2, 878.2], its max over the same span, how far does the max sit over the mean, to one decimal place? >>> 5.5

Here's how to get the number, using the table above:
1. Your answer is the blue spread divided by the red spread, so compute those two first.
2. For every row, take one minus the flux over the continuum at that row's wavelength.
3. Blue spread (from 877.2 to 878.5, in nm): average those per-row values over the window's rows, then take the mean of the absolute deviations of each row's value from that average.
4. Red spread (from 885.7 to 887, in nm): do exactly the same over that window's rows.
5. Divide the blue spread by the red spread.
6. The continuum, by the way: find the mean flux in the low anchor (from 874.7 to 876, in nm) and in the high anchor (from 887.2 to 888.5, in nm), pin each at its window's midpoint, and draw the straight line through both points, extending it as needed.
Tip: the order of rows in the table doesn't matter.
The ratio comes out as 1.17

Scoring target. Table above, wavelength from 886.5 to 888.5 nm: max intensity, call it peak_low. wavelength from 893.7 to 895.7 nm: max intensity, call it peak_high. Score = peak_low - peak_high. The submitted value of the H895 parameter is -3.4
